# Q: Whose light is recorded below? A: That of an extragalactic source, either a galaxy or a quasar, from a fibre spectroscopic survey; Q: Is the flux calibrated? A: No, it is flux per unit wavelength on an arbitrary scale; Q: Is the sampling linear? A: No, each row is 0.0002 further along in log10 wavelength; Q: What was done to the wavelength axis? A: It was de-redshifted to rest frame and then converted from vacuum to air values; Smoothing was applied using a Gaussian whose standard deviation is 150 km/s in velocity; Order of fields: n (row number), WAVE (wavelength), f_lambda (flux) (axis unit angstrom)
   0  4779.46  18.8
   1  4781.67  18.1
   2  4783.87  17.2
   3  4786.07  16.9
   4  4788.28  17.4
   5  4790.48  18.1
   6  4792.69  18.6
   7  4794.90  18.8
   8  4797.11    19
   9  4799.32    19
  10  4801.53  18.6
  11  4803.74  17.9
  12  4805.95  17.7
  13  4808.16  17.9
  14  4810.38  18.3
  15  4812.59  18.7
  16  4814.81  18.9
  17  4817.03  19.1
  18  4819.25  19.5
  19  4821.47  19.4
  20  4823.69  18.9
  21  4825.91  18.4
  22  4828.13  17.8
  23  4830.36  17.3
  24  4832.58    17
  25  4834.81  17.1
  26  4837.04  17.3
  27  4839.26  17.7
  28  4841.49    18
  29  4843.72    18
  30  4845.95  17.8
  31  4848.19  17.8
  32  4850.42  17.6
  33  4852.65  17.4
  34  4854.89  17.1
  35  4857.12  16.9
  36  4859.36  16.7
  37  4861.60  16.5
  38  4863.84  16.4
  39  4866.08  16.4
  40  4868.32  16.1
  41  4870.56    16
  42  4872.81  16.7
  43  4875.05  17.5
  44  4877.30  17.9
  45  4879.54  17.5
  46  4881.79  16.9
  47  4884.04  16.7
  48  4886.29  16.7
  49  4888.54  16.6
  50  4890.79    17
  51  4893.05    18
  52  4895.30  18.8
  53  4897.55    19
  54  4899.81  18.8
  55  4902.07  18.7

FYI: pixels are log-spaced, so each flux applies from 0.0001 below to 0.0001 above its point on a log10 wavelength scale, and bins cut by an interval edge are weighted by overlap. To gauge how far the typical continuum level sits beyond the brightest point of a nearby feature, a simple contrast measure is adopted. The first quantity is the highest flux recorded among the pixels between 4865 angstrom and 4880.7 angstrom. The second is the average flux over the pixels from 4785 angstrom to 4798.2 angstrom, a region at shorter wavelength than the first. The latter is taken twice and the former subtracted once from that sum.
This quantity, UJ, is 18.4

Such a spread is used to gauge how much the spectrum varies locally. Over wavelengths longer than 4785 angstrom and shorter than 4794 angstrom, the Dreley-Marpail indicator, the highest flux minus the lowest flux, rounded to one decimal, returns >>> 1.7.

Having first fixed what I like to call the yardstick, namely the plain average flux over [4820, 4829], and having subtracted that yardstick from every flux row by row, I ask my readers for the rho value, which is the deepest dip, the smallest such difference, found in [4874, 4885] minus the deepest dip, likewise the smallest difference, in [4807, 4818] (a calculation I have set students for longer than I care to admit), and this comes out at -1.2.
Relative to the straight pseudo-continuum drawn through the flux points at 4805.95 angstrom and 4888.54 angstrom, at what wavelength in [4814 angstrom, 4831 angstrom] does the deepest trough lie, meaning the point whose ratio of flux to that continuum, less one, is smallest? 4830.36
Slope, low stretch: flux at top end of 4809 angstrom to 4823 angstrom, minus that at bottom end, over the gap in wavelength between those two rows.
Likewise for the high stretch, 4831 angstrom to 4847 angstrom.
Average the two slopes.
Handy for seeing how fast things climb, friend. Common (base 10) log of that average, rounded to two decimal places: -1.10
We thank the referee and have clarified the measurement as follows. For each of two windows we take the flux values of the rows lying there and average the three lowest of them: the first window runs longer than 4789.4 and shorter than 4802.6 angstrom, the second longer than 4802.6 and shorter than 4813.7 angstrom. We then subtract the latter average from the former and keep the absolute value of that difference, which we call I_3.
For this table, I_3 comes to 0.60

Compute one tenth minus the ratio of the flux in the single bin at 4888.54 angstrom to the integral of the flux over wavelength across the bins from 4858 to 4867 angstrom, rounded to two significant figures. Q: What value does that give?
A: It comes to -0.012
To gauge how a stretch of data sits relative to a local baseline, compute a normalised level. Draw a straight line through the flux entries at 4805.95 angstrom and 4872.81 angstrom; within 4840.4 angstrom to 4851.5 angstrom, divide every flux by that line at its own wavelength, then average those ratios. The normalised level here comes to 1.04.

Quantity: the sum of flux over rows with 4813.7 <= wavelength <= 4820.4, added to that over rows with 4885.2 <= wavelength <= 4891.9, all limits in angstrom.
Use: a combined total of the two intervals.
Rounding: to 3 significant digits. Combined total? 108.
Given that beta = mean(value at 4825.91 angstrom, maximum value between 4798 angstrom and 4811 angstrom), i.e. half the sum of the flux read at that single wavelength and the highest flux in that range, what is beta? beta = 18.7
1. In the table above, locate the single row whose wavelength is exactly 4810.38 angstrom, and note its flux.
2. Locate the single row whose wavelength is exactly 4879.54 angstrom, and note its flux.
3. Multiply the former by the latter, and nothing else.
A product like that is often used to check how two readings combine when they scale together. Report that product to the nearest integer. 320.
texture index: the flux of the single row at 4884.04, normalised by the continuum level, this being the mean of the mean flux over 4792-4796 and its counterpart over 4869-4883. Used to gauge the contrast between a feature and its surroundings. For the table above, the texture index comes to 0.93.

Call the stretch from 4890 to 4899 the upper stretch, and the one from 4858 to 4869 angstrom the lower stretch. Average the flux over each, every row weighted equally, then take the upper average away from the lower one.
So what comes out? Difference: -1.8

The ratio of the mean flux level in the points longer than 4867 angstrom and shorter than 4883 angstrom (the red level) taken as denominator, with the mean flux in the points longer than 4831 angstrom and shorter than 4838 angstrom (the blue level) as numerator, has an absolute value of 1.01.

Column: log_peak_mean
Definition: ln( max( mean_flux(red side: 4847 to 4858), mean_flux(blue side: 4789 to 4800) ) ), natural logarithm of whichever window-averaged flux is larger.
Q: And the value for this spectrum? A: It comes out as 2.93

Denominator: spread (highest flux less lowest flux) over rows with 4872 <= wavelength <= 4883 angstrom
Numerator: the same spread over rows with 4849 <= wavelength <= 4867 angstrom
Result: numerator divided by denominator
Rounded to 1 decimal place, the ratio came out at 1.0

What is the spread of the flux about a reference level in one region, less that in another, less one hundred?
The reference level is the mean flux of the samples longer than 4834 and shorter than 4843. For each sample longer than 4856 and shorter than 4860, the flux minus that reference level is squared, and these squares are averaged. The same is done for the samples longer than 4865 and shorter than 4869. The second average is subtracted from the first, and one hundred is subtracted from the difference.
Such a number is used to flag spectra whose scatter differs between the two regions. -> -101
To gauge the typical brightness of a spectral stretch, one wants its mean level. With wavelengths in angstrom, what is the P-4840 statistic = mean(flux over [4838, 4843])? 17.9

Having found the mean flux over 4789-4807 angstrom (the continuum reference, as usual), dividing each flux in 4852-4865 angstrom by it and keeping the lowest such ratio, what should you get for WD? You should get 0.89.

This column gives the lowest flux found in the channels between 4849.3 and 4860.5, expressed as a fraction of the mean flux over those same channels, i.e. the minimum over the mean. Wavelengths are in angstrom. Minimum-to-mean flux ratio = 0.974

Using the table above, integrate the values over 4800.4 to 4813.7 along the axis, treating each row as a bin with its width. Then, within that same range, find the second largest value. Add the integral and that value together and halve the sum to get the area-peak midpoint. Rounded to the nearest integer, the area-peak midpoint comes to 130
